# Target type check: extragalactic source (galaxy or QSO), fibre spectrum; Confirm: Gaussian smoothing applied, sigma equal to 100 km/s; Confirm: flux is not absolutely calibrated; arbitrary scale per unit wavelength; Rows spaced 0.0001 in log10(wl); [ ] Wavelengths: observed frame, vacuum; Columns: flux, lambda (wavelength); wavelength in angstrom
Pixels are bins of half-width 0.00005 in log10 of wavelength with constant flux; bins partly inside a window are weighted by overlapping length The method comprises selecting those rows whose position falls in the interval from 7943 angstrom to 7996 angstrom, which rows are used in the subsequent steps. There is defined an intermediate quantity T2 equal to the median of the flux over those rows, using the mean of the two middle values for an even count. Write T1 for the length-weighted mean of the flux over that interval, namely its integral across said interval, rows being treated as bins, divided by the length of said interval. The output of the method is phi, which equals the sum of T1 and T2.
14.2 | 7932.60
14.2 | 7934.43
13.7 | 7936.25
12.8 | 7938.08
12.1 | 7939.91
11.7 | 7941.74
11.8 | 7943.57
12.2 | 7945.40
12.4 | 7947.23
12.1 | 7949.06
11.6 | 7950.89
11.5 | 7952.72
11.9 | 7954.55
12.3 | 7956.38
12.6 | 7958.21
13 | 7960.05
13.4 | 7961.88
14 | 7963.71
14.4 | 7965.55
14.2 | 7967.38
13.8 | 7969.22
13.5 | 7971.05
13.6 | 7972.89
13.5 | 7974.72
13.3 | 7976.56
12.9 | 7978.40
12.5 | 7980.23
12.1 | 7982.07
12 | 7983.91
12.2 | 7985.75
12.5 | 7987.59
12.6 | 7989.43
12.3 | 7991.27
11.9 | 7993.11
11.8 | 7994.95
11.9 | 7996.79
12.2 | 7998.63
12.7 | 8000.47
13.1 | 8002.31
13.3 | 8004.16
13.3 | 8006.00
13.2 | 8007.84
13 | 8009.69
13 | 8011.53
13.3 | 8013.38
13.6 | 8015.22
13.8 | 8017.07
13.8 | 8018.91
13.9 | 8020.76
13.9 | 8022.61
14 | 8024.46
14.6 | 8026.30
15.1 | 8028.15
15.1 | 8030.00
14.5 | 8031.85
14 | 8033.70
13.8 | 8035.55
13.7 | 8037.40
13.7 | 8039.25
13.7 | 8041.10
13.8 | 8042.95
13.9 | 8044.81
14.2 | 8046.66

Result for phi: 25.2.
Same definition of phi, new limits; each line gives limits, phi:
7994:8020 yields 26.2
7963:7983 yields 26.9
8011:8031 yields 27.9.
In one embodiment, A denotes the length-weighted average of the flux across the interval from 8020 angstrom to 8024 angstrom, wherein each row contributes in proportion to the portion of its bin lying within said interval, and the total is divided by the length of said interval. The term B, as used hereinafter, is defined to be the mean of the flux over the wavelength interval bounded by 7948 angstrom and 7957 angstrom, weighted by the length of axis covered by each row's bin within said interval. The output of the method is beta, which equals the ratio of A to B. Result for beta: 1.17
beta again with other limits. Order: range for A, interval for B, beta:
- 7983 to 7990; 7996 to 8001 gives 1.00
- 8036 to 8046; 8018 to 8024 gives 0.99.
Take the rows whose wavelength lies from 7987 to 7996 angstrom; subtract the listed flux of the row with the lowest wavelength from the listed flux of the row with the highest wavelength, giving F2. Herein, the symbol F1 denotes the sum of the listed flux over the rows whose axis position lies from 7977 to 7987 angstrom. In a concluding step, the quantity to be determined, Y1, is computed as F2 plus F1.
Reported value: 61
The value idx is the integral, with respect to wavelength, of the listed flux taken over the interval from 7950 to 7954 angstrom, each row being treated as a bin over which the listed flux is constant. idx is 46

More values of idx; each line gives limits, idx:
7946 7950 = 49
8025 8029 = 59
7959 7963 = 53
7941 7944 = 35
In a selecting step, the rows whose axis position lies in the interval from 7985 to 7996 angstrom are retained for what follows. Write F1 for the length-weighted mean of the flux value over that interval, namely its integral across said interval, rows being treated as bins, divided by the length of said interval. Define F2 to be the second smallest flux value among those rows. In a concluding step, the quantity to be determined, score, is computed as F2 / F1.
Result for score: 0.97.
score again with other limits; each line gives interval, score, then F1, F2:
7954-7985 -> 0.91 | 13.1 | 12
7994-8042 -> 0.88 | 13.5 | 11.9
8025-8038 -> 0.96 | 14.4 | 13.8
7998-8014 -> 0.98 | 13.0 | 12.7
